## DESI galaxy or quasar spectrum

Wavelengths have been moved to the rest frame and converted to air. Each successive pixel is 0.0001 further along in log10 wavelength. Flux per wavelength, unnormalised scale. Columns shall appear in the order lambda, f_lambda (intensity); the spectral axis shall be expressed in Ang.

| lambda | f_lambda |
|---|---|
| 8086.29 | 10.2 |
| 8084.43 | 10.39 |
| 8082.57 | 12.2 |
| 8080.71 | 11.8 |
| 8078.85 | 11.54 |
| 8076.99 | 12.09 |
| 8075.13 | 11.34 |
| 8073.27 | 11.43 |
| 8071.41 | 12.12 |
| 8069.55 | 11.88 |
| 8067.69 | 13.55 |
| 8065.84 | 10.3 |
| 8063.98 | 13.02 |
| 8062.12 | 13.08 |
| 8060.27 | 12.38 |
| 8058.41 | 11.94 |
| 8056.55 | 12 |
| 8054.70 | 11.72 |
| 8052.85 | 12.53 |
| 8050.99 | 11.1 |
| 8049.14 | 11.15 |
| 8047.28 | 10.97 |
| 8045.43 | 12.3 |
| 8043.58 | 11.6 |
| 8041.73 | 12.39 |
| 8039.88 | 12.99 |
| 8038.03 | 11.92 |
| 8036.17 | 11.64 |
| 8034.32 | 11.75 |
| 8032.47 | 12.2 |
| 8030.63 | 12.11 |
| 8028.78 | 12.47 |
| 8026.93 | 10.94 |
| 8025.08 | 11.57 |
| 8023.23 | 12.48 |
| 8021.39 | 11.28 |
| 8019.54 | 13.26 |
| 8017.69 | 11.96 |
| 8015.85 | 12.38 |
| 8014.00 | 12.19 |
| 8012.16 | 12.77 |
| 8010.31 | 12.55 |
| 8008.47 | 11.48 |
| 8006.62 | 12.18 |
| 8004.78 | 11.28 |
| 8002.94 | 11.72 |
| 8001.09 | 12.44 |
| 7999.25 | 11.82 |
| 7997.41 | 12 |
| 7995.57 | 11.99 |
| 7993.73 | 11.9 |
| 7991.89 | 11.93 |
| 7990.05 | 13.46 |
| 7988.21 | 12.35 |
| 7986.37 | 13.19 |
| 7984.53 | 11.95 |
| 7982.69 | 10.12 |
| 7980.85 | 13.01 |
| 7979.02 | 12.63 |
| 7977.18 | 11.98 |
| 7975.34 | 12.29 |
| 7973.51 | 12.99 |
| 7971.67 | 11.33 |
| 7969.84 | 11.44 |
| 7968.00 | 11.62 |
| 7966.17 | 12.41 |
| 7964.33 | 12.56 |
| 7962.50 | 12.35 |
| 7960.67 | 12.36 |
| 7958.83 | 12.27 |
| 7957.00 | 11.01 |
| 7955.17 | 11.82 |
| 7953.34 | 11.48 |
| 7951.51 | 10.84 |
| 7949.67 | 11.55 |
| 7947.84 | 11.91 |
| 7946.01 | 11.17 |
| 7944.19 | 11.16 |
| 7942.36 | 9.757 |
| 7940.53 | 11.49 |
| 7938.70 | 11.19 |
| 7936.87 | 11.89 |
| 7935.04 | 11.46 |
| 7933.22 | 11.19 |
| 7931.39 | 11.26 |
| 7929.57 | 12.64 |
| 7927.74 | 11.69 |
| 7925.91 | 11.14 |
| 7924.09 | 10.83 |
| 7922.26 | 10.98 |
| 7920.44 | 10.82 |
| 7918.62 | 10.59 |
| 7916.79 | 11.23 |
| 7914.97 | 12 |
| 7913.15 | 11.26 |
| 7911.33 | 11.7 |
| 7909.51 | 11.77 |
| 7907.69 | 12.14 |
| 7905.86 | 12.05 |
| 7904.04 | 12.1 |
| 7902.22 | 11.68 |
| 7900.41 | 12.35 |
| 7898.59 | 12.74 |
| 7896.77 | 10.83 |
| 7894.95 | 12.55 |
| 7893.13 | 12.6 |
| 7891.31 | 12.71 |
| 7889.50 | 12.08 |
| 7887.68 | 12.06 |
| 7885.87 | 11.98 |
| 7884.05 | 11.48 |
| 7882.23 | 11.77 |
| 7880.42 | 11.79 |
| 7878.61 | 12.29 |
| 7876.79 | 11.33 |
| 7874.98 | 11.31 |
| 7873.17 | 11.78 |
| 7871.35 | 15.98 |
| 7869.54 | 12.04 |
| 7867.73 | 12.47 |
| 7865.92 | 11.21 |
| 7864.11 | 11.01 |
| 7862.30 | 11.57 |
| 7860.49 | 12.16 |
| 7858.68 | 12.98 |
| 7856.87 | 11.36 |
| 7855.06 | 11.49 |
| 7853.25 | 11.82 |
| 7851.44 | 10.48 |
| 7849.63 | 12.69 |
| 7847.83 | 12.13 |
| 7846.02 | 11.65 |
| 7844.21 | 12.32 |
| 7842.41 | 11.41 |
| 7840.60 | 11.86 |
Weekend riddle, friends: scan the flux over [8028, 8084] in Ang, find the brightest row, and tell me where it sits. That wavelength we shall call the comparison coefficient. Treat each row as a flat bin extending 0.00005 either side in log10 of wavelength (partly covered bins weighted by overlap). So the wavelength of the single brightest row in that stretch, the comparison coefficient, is 8067.69 Ang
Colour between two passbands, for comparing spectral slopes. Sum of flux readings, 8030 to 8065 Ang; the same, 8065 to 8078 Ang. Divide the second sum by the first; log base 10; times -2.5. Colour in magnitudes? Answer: 1.1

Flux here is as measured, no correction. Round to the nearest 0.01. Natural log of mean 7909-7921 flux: 2.43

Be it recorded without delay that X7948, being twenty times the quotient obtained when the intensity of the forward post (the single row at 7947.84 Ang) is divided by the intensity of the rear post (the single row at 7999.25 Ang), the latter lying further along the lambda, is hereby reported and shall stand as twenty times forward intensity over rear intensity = 20.2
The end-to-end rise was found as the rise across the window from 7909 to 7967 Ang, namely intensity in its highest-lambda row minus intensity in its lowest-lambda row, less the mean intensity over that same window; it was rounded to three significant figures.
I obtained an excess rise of -10.9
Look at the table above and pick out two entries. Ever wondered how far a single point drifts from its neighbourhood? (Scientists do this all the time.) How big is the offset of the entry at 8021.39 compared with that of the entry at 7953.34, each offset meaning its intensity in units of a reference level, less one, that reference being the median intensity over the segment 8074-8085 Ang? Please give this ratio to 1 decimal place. 2.1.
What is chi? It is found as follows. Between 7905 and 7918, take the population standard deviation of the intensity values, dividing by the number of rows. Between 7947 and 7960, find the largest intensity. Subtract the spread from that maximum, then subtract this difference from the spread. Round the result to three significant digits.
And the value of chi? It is -11.6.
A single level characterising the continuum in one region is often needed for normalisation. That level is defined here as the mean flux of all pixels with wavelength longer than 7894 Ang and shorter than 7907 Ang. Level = 12.0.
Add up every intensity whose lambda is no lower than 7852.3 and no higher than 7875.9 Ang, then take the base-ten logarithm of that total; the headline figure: 2.196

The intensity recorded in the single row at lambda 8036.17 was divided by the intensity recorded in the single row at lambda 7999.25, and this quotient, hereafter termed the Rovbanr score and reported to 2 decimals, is 0.98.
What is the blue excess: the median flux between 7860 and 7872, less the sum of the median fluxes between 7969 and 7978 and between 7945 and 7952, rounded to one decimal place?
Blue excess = -11.3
